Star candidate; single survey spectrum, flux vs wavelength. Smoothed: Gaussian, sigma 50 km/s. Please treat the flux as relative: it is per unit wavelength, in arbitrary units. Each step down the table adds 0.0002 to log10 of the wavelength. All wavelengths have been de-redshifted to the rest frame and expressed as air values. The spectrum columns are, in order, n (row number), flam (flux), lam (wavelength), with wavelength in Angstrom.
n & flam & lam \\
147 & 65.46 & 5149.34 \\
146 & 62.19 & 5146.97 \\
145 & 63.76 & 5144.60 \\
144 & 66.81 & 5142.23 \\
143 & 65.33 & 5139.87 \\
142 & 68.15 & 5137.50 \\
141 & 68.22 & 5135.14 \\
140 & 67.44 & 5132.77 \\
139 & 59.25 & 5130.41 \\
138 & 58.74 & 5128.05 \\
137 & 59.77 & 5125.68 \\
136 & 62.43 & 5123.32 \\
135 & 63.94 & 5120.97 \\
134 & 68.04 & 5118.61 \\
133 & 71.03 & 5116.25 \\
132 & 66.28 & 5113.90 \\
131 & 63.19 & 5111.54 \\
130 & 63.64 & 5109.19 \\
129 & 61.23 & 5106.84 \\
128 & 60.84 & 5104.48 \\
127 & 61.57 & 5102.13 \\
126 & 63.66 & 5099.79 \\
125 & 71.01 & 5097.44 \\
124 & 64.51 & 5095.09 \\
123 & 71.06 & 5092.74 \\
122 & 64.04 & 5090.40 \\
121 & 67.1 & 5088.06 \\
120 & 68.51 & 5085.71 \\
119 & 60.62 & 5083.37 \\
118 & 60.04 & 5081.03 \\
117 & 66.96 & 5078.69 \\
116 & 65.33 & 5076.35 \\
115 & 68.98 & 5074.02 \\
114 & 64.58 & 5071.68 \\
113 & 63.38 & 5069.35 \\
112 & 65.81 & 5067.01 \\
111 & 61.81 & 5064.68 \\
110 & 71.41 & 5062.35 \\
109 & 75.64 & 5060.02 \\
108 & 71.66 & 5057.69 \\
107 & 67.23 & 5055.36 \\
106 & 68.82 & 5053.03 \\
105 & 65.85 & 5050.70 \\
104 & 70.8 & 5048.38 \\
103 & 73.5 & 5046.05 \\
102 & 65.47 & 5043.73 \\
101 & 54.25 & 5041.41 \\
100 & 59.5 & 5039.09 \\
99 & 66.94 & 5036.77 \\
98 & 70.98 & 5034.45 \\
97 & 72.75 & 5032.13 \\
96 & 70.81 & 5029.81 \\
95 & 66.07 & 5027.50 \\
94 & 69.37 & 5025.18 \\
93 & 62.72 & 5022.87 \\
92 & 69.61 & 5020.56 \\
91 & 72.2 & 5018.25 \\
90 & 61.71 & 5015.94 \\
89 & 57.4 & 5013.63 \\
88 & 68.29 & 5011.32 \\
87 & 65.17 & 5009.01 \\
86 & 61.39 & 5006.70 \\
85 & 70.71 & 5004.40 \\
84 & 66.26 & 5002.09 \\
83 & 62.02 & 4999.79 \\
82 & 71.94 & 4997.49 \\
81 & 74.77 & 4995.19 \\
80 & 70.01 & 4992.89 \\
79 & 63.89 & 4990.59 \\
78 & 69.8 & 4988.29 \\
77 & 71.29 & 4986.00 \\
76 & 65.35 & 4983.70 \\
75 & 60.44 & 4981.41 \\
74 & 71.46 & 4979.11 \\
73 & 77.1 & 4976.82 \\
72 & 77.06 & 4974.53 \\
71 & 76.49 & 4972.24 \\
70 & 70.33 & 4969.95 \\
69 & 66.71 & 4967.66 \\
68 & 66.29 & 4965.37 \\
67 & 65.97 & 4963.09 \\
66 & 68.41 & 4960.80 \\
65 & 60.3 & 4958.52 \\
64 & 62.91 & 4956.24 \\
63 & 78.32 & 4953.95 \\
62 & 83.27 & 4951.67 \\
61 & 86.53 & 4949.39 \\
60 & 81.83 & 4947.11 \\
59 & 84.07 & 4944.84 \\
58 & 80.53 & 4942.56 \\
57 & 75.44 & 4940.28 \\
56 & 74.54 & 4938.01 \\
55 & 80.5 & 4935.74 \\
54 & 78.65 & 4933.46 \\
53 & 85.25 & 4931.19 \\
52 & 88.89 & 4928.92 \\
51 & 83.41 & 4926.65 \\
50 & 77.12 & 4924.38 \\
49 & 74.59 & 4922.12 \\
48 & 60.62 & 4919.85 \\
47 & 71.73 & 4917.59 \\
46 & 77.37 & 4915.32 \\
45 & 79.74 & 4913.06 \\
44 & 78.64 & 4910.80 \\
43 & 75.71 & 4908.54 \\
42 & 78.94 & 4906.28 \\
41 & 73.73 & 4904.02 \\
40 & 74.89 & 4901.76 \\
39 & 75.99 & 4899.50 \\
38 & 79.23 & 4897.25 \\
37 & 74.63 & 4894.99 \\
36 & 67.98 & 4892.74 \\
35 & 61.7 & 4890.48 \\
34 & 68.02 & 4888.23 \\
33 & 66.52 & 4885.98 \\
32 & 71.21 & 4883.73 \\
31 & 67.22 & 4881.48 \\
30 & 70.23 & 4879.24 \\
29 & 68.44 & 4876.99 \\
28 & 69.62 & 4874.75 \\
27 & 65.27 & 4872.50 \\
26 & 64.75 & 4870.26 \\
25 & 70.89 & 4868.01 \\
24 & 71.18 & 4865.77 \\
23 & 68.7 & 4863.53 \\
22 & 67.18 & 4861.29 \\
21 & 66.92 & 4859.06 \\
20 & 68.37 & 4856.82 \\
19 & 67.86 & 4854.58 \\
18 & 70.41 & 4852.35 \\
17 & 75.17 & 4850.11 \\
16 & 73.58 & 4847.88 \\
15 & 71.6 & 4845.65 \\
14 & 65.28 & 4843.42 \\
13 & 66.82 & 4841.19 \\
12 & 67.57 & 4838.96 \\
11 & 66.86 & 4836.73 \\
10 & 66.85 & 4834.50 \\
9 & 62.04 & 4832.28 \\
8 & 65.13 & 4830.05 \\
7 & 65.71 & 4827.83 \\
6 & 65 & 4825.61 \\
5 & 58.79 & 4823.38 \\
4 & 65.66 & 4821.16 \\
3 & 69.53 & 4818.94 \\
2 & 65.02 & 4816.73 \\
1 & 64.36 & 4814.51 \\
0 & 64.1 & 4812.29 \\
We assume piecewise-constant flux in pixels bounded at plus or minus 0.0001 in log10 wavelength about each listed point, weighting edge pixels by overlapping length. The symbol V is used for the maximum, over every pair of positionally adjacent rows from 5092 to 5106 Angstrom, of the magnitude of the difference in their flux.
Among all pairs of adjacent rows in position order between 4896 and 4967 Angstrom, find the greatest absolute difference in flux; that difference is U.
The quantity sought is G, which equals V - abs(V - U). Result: -1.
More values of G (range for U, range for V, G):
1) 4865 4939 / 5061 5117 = 5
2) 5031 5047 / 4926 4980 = 11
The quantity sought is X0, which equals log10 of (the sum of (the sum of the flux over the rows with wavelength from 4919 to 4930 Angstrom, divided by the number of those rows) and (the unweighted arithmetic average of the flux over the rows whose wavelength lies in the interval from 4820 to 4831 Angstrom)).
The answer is 2.15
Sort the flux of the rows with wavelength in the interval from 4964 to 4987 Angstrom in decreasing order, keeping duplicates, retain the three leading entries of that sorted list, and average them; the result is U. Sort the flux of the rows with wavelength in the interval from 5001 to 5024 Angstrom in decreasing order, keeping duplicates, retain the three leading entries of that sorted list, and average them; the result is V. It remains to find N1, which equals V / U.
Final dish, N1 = 0.92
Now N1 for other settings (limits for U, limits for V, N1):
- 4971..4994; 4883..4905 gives 1.00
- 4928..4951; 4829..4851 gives 0.85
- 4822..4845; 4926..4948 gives 1.28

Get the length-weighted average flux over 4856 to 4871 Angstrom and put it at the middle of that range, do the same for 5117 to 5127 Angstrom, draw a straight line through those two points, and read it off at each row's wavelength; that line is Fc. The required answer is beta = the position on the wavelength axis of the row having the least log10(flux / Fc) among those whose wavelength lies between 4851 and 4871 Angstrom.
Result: 4870.26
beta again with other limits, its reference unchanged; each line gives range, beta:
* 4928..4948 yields 4938.01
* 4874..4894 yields 4890.48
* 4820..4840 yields 4823.38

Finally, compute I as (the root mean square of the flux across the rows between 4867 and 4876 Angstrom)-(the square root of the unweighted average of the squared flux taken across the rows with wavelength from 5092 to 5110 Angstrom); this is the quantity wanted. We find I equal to 3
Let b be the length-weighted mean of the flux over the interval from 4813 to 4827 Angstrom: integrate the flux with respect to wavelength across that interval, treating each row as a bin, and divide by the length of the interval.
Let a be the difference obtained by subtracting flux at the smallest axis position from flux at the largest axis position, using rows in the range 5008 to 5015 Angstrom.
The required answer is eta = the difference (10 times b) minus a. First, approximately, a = -7.8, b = 65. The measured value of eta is 655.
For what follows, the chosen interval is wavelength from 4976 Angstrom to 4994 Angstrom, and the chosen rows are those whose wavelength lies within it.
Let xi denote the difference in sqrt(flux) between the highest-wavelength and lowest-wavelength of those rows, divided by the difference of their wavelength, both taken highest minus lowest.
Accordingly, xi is -0.026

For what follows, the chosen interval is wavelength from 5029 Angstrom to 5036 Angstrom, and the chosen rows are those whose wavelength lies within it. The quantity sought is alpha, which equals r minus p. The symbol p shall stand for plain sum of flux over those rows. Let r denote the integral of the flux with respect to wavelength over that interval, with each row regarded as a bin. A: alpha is 284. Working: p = 215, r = 499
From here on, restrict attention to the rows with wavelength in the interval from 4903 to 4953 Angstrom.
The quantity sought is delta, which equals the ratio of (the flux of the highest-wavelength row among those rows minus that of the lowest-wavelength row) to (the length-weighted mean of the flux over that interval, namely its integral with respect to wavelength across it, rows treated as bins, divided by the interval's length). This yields 0.12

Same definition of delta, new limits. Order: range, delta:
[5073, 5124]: -0.10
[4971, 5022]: -0.10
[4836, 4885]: 0.06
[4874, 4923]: 0.07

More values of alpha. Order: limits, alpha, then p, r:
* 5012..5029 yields 659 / 459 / 1118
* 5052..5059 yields 278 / 208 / 485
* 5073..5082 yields 327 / 261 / 589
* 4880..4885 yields 208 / 138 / 346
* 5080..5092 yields 452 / 320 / 773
